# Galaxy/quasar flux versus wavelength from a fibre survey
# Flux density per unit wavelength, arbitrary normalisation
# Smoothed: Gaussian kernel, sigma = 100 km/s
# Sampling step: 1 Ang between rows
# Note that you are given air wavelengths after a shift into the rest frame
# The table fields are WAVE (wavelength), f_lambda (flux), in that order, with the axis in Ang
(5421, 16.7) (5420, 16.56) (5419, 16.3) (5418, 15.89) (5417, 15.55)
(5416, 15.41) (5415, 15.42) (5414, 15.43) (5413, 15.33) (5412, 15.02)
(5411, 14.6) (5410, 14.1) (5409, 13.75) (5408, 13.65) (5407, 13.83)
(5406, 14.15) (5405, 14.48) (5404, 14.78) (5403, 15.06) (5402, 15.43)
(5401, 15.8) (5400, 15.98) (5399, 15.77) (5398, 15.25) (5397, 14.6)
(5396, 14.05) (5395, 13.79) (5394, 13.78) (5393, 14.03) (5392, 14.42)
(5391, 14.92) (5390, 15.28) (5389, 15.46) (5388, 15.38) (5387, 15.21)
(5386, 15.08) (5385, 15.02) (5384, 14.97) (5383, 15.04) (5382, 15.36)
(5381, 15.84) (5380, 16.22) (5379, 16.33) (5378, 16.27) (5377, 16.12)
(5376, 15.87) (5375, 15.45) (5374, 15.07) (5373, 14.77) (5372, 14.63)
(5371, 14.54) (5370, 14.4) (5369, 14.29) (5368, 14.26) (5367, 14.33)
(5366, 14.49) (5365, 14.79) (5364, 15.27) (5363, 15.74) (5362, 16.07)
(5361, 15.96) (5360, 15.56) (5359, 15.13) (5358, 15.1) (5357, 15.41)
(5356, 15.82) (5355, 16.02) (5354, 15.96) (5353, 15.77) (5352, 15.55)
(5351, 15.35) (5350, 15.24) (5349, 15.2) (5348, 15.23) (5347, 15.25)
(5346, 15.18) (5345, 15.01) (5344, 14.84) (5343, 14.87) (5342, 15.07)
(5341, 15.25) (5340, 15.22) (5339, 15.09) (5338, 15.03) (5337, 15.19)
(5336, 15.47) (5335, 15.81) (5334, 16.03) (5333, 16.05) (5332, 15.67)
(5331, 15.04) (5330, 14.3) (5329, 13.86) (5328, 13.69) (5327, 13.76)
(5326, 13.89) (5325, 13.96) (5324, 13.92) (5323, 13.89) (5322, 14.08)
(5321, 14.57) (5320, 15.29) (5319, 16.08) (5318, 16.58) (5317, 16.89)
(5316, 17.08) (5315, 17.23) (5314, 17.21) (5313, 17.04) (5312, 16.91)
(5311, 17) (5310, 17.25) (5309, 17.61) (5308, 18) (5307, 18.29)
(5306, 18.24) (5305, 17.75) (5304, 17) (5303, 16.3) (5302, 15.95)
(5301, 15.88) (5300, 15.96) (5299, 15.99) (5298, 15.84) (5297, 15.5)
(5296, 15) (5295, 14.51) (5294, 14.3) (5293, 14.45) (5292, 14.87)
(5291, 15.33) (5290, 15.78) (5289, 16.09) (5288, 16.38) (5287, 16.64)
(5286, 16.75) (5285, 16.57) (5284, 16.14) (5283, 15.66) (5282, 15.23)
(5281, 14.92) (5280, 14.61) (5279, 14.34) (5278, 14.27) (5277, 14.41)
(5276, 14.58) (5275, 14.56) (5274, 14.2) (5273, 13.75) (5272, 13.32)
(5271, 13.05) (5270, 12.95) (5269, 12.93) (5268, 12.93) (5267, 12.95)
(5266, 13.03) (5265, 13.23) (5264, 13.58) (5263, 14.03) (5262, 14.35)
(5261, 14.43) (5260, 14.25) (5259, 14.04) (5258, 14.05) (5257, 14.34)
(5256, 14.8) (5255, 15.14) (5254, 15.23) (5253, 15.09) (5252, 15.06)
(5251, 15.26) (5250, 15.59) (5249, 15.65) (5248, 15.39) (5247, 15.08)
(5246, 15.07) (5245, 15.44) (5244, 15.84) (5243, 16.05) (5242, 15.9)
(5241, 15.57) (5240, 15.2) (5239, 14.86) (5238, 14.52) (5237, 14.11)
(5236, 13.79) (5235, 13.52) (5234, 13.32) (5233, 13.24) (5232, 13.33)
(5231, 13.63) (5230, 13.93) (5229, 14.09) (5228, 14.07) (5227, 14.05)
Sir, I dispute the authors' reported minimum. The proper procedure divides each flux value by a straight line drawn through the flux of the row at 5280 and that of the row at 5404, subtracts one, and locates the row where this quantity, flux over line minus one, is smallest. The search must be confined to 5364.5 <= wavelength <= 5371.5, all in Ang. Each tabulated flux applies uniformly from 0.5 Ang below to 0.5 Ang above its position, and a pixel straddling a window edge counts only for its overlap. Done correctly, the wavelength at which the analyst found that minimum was 5368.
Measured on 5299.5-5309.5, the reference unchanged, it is 5301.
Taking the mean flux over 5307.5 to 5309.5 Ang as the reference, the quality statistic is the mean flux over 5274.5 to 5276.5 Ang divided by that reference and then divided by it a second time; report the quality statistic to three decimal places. 0.046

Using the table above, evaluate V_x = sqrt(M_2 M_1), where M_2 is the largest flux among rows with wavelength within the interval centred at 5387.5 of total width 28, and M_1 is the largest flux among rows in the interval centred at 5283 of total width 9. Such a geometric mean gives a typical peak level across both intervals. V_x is 16.5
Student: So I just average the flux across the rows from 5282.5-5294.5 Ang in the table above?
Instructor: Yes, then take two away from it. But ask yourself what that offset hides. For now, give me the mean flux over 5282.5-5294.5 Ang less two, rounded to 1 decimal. 13.7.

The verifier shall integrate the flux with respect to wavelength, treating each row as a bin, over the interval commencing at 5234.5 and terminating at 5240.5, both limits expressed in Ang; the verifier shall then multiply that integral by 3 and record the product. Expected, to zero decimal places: 258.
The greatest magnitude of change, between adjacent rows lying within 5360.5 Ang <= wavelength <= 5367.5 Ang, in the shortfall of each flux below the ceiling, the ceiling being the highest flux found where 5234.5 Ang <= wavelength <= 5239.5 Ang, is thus 0.48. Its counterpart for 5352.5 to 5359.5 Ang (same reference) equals 0.41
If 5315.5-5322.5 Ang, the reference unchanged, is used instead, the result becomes 0.79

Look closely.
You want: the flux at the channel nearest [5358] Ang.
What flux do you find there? 15.1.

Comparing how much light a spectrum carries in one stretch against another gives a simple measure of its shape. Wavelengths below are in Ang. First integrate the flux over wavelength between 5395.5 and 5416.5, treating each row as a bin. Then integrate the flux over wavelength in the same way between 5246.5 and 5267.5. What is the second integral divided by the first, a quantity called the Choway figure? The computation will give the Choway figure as 0.98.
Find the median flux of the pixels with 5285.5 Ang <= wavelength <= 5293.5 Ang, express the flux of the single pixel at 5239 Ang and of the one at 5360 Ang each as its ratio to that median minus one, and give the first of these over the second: 2.9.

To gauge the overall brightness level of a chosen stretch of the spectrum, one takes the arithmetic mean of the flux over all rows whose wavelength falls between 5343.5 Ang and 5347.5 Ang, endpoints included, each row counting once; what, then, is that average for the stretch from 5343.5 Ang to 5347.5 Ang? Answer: 15.1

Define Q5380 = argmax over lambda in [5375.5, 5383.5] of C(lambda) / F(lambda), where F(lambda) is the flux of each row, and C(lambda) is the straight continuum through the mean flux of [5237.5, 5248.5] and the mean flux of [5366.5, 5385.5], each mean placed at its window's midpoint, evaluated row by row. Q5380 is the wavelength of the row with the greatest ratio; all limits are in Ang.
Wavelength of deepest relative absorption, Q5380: 5383 Ang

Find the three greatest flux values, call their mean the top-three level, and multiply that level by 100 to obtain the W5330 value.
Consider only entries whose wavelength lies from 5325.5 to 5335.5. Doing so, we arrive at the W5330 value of 1596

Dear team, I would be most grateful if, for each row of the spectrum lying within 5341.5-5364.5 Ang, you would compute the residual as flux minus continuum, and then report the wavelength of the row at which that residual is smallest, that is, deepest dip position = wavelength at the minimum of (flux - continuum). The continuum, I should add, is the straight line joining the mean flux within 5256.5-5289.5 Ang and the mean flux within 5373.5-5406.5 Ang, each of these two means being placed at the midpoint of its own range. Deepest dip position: 5344 Ang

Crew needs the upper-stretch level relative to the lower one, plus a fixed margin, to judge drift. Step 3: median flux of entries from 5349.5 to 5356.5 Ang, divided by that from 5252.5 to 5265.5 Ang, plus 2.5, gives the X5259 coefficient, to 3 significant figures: 3.60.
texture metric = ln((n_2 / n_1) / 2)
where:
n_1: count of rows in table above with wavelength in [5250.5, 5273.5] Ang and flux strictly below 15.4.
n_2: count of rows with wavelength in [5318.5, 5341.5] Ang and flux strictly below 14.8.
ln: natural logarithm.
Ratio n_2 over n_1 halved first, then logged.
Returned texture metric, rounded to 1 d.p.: -1.5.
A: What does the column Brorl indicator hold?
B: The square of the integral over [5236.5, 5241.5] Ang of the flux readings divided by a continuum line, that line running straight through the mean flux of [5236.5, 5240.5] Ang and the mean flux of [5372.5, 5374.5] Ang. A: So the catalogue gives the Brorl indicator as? 25.6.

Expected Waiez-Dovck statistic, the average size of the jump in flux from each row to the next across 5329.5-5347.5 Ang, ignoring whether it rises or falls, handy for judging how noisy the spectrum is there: 0.22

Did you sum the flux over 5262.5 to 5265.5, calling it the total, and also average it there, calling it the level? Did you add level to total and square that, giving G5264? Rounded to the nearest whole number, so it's 2965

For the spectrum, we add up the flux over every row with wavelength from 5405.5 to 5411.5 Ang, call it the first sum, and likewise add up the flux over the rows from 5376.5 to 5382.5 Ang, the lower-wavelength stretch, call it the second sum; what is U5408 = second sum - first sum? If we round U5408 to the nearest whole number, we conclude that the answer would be 12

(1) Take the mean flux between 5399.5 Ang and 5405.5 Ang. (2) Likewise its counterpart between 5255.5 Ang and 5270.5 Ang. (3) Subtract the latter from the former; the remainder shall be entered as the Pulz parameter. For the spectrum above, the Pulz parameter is 1.5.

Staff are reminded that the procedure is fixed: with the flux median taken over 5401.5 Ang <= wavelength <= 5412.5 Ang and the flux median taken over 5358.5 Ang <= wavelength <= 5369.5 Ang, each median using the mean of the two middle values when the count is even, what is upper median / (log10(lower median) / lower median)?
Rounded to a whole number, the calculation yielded 186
